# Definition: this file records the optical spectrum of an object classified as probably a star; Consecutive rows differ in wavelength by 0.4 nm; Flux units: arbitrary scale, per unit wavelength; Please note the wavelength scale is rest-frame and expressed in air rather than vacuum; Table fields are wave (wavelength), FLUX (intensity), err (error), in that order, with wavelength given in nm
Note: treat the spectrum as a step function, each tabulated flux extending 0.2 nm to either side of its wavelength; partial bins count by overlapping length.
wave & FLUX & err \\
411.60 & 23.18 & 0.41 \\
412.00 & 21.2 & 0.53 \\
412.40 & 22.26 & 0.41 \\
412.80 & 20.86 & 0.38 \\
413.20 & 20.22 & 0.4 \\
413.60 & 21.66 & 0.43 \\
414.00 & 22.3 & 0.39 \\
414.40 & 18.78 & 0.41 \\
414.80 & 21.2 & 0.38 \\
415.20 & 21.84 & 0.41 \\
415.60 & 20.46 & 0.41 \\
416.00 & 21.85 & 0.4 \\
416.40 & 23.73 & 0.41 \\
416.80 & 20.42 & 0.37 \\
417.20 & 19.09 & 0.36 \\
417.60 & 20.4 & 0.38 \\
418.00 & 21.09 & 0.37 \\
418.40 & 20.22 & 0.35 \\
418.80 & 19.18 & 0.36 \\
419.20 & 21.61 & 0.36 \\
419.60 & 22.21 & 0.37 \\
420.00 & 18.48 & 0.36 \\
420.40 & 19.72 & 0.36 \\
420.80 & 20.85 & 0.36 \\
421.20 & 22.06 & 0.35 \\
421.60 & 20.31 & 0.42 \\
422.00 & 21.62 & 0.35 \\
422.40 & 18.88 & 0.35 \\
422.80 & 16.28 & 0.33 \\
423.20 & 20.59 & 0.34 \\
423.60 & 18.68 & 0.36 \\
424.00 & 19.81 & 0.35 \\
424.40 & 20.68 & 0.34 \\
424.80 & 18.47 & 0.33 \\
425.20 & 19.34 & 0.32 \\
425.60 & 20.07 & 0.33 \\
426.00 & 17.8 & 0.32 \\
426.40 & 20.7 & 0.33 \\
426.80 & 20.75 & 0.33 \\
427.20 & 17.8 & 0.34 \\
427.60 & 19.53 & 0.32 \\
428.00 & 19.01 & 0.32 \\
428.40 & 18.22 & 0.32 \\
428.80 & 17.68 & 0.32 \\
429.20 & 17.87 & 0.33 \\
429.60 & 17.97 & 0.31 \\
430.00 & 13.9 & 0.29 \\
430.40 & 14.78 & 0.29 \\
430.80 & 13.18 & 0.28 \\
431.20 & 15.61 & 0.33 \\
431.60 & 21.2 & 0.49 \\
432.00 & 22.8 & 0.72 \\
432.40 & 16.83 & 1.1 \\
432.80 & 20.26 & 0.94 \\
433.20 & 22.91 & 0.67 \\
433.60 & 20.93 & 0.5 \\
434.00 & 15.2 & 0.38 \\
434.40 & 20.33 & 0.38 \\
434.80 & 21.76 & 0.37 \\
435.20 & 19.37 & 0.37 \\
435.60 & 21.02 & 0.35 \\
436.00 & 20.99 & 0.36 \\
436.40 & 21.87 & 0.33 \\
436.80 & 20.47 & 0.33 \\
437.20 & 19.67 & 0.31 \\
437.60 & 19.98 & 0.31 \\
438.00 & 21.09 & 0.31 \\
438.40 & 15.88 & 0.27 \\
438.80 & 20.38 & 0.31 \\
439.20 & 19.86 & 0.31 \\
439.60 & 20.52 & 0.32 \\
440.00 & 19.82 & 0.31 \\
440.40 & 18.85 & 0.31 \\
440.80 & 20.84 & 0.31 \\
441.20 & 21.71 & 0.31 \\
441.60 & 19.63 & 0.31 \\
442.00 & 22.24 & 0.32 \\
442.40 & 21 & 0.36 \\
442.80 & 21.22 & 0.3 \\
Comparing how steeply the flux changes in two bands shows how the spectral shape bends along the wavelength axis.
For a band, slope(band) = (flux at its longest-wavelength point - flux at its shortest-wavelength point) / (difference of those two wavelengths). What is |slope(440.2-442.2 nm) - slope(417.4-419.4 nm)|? 1.4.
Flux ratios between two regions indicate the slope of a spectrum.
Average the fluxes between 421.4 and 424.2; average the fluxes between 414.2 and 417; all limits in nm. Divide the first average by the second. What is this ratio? 0.92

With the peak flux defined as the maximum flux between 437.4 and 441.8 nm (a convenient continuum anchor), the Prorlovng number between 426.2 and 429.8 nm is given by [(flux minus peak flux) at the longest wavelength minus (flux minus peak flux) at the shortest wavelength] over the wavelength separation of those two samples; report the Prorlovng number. -0.9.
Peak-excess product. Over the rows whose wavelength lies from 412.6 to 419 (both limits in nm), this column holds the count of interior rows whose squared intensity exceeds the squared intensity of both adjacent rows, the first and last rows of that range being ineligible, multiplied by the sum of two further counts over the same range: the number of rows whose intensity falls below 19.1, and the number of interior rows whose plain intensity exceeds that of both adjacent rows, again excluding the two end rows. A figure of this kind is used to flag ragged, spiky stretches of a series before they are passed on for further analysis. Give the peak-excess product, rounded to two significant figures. 24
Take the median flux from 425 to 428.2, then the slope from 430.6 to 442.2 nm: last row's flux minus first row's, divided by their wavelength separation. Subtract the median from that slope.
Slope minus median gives -18.6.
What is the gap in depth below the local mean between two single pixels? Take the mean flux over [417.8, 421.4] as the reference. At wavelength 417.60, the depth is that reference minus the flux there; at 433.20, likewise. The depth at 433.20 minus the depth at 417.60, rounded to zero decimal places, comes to -3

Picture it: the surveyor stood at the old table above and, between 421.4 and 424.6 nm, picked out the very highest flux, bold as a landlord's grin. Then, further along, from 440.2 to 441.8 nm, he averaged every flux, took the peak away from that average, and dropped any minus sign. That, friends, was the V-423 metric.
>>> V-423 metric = 1.36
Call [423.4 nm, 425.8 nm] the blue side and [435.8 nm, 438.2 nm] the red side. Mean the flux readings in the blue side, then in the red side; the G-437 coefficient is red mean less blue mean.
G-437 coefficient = 1.2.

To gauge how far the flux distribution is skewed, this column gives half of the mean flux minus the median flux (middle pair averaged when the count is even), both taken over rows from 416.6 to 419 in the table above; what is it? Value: -0.12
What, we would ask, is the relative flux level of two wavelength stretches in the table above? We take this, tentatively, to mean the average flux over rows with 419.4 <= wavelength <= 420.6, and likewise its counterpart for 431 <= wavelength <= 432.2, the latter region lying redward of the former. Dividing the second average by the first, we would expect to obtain 0.99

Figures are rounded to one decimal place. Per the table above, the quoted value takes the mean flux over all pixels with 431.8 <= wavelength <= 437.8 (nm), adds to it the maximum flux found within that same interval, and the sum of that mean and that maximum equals 43.2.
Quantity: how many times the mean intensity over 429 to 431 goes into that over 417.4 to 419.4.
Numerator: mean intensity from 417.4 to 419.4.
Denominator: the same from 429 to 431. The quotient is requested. 1.32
